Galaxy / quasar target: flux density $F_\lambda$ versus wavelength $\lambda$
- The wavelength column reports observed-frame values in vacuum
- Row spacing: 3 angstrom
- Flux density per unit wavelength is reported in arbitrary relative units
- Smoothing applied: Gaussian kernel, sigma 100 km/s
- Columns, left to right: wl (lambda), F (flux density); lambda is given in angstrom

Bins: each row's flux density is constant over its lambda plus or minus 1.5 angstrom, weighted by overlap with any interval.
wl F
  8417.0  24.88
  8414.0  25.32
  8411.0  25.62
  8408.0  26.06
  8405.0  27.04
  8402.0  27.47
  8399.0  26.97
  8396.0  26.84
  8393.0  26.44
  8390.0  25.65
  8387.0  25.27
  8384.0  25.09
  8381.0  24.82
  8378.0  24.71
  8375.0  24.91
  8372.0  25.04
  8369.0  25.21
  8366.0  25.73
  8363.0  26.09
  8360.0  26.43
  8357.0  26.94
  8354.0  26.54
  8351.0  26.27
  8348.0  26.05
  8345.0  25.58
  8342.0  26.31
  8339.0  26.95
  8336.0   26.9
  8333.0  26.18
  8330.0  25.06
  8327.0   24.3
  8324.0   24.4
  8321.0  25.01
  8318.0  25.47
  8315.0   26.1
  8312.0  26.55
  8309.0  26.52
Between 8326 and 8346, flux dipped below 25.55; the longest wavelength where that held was 8330.0 angstrom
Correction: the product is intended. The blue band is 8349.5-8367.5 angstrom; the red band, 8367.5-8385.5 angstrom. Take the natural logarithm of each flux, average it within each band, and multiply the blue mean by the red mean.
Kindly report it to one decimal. 10.5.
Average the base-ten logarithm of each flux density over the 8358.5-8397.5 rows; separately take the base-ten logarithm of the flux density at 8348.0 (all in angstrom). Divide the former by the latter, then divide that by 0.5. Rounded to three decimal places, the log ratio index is 1.988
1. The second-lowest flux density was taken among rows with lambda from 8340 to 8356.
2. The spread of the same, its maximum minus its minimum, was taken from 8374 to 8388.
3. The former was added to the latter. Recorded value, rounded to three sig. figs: 26.6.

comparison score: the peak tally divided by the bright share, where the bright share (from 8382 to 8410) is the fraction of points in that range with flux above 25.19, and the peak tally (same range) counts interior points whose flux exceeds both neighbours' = 1.1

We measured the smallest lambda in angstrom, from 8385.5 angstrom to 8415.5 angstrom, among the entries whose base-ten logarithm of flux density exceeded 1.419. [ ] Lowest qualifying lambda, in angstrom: 8393.0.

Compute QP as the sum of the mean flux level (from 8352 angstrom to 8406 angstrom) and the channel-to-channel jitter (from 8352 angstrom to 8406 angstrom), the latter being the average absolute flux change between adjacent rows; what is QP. 26.3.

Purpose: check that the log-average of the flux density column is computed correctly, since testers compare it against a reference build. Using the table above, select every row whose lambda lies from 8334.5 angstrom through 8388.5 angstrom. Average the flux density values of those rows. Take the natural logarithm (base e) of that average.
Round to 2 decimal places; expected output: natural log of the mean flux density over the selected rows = 3.25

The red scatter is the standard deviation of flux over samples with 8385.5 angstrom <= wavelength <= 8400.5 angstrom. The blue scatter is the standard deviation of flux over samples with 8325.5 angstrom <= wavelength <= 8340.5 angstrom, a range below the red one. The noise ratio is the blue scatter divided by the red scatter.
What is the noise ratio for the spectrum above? 1.6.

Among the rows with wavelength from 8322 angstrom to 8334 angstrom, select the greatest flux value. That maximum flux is 26.18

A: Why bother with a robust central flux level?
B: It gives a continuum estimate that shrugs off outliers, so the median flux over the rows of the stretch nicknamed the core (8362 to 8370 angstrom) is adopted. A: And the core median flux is 25.7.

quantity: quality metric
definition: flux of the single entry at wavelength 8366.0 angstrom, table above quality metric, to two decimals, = 25.73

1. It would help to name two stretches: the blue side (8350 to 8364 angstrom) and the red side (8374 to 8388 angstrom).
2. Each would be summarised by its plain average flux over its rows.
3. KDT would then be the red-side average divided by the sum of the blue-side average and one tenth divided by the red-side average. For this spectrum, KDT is 0.94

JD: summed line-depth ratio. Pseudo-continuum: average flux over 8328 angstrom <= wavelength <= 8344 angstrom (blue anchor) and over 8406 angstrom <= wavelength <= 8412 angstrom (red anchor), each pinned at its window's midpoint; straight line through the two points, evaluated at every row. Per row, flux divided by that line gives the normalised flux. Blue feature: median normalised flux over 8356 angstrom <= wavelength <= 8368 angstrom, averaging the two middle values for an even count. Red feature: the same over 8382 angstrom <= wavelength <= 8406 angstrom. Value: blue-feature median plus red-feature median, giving 2.03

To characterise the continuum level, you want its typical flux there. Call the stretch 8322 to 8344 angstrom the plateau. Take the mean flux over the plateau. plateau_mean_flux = 25.7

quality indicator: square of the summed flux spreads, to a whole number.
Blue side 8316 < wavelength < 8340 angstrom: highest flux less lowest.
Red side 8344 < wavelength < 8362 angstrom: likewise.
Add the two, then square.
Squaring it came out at 16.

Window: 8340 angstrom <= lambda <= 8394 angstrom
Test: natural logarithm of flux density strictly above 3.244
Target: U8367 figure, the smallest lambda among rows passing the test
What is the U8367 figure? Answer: 8342.0 angstrom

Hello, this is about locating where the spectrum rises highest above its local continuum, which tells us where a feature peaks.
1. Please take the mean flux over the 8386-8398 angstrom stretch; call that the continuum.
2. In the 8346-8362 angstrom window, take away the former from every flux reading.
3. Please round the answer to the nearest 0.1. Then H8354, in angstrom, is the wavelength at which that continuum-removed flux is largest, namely 8357.0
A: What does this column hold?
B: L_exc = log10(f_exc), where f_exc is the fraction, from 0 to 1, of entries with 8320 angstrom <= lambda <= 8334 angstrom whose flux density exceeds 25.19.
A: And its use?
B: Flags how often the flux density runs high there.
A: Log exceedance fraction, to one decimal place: -0.7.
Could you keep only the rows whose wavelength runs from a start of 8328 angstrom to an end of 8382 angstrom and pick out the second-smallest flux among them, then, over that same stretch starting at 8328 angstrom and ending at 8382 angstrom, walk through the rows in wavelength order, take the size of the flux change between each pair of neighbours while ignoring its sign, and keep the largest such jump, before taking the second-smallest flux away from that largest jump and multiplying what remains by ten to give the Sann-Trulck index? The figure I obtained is -237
